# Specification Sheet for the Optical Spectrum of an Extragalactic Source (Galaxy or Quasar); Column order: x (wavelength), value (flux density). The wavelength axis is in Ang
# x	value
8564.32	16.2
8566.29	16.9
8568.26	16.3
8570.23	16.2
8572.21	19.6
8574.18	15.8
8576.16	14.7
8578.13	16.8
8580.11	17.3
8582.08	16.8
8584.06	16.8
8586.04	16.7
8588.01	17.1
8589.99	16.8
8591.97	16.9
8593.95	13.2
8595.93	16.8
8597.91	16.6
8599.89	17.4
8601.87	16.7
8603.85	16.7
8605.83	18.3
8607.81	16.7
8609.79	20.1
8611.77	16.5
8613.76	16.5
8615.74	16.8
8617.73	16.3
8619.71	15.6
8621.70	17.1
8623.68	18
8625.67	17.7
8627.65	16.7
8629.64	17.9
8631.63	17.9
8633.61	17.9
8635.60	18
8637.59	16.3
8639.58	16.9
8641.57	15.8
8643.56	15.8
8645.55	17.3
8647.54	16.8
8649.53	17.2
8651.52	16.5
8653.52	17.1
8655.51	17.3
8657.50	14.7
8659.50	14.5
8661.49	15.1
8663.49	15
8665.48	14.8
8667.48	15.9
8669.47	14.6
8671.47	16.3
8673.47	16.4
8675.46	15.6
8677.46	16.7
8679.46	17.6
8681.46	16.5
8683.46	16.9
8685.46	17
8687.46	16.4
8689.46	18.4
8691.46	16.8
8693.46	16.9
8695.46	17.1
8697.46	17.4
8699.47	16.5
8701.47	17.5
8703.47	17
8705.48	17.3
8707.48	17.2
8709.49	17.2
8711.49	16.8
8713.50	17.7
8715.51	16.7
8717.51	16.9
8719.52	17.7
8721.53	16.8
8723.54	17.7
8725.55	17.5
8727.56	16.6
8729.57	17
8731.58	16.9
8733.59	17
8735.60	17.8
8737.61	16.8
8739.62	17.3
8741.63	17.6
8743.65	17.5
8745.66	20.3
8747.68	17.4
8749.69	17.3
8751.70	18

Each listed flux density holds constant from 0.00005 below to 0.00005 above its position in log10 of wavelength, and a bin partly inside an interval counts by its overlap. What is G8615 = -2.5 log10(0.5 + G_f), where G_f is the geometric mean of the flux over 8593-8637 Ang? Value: -3.11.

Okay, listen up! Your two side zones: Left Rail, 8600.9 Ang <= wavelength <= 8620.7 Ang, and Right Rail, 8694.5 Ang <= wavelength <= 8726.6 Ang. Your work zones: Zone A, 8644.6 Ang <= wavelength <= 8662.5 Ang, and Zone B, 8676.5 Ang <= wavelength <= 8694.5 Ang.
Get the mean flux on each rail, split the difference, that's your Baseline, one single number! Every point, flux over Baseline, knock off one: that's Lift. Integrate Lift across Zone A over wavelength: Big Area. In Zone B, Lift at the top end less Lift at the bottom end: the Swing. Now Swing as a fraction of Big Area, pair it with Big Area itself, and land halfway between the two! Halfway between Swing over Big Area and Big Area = -0.44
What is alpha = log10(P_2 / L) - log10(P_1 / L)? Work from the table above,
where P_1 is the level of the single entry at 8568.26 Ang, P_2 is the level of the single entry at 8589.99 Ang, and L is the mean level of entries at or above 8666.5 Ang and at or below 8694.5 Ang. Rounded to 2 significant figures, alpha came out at 0.013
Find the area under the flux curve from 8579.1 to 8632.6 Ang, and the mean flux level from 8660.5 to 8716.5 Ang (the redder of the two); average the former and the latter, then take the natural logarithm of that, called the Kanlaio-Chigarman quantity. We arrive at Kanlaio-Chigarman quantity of 6.1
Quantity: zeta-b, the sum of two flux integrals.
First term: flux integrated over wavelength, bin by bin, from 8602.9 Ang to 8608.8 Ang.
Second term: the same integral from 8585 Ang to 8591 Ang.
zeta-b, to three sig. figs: 203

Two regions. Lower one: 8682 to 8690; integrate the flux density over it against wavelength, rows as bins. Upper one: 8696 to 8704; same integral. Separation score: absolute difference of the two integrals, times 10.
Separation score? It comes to 4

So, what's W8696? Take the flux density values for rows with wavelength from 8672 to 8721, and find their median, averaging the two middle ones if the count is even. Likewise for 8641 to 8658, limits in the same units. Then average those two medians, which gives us 16.9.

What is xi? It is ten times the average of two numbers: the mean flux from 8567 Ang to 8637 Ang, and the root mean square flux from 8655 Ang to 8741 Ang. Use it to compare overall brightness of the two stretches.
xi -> 168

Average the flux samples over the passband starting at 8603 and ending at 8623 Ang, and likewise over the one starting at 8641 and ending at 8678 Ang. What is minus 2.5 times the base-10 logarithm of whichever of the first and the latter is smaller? -3.01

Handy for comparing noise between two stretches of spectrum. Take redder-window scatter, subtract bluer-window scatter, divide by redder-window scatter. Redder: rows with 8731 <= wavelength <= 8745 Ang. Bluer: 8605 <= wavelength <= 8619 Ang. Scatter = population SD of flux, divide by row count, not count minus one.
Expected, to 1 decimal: -2.7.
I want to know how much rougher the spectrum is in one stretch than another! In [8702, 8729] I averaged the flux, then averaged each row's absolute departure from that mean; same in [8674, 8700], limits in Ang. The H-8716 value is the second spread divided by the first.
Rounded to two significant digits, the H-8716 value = 1.4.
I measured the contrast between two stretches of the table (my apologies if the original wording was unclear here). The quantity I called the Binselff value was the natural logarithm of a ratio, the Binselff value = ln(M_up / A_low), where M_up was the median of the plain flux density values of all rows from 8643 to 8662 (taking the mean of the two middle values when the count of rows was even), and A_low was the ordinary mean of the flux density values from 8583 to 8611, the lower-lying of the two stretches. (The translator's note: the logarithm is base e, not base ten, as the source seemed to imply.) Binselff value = -0.016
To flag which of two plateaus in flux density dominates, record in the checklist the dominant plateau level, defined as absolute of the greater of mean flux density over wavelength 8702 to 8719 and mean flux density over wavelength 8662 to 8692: 17.1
